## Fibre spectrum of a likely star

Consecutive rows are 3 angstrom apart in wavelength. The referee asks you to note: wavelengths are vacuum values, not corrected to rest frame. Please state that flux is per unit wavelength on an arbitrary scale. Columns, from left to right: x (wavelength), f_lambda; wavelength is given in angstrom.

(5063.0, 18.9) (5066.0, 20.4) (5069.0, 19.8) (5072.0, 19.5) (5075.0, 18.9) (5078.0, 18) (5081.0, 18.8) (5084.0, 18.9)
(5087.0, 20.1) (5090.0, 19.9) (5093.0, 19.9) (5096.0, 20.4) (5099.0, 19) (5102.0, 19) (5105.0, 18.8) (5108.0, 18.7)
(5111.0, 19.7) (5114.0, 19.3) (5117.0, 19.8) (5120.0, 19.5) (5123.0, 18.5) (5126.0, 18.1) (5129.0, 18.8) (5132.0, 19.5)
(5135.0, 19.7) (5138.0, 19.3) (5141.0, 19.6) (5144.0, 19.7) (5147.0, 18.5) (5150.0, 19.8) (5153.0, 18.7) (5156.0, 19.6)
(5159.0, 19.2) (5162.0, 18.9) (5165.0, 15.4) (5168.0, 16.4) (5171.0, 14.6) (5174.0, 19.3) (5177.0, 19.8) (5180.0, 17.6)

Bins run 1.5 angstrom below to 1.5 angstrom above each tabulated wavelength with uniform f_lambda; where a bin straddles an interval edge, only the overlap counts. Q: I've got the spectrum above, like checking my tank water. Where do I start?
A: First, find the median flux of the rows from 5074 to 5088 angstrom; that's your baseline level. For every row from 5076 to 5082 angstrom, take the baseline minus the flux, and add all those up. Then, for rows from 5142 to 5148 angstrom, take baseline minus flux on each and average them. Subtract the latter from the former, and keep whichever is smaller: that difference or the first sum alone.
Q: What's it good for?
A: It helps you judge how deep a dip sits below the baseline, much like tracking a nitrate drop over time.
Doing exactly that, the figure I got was 1.0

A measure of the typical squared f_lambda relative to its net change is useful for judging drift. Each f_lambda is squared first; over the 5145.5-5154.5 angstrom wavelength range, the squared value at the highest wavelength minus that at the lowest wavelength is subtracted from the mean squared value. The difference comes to 354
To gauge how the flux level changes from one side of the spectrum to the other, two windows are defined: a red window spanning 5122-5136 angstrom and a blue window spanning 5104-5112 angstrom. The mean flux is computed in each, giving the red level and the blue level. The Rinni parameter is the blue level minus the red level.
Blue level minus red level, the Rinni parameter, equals 0.1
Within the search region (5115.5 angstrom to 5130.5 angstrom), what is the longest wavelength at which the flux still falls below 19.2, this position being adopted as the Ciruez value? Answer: 5129.0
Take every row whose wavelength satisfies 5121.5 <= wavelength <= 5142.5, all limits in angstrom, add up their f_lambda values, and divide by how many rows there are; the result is 19.1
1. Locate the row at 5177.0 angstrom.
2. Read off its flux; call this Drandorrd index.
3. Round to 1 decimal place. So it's 19.8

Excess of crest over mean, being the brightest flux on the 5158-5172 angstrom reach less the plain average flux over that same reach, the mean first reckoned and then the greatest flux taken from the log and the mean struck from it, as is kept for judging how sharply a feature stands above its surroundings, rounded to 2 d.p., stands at 2.30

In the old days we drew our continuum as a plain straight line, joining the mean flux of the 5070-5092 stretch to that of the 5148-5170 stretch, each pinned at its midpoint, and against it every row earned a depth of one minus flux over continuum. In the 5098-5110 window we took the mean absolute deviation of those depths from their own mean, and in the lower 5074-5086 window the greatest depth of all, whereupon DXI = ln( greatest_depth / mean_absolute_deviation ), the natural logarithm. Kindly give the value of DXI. 2.6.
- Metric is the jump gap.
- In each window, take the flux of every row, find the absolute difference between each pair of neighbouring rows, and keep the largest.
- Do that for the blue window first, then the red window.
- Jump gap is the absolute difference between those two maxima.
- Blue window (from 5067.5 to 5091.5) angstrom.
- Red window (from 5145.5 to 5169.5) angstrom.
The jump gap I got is 2.3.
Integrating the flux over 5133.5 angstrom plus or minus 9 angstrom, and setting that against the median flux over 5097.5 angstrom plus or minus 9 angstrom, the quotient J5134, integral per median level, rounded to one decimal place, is 17.7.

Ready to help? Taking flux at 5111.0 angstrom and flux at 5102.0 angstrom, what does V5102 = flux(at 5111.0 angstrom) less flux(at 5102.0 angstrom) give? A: 1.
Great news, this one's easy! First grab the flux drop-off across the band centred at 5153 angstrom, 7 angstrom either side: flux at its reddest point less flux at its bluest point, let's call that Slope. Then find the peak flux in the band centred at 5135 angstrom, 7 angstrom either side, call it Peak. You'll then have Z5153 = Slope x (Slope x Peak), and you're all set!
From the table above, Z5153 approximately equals 10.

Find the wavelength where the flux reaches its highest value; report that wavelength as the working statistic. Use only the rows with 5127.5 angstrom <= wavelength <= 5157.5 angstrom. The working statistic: 5150.0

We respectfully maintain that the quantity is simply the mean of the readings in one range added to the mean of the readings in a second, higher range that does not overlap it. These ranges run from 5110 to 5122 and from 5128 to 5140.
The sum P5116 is 38.9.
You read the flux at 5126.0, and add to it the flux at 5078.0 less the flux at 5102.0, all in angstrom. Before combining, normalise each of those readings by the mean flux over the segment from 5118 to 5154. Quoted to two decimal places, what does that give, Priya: 0.89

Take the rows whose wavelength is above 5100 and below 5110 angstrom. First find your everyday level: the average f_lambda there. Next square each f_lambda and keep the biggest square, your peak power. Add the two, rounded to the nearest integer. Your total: 380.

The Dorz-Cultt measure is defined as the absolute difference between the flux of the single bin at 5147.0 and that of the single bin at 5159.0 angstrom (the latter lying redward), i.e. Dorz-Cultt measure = 0.70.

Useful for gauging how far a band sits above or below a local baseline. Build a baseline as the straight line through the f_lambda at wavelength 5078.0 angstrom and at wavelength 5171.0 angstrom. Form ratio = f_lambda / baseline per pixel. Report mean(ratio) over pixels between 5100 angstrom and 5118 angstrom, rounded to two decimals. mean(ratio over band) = 1.14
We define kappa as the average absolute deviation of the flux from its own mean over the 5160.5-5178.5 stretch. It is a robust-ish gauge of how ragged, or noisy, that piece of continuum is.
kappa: 1.9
